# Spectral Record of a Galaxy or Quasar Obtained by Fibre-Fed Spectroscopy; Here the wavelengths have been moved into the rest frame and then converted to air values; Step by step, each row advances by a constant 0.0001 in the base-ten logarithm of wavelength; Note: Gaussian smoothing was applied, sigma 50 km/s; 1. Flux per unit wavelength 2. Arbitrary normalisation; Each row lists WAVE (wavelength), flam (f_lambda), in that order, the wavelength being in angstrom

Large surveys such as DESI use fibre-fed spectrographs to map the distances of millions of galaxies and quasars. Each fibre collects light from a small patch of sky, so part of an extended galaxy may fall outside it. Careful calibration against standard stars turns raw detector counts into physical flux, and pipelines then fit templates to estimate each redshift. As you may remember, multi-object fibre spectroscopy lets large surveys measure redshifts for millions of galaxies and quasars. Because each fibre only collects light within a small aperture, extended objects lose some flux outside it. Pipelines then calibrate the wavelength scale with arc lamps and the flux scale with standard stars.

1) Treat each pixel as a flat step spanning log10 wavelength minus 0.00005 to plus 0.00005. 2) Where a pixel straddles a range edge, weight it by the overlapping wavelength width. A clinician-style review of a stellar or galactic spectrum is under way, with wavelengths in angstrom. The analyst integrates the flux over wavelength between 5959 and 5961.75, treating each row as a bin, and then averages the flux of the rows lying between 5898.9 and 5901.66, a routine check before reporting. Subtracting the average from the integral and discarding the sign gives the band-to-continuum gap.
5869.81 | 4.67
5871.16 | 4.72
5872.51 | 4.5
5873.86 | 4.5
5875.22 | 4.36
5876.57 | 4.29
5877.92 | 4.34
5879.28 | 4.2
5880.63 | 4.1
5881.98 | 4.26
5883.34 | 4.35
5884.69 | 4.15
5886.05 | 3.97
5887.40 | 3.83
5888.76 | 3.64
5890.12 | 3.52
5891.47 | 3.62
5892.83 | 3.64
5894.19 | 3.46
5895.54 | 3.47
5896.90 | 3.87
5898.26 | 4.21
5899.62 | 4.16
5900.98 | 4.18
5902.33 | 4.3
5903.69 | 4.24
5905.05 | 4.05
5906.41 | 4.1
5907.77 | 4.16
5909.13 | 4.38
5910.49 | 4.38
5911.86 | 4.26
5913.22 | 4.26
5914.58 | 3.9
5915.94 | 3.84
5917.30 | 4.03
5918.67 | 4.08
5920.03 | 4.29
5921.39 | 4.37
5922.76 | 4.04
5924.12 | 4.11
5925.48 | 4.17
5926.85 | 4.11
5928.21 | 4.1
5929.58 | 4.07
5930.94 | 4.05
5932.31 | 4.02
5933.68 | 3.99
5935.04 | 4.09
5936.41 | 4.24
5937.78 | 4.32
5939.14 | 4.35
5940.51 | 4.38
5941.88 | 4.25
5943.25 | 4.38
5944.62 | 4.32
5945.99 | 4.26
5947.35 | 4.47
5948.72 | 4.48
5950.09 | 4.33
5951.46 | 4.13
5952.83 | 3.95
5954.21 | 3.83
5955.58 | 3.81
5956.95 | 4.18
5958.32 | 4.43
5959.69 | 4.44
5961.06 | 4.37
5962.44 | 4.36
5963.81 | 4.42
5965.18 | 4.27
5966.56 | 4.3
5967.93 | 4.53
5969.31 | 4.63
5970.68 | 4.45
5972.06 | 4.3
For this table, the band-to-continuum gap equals 7.9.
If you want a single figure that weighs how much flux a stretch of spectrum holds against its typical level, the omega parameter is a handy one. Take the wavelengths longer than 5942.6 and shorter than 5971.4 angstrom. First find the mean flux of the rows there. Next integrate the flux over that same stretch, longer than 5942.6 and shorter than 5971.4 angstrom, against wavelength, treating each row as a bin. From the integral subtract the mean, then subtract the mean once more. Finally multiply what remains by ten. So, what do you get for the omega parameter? 1153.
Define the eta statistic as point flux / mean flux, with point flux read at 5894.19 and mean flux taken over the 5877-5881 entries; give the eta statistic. 0.82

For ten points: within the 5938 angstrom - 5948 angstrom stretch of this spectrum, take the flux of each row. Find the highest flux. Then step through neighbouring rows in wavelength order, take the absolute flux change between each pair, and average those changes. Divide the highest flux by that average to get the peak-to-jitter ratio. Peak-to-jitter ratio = 43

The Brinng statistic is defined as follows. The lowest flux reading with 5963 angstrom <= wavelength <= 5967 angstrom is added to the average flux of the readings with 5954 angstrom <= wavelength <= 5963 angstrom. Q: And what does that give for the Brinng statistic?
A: 8.5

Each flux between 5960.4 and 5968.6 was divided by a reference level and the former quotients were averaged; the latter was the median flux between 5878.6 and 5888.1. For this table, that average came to 1.05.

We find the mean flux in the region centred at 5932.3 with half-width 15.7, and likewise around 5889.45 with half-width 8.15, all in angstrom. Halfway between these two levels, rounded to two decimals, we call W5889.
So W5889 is 4.01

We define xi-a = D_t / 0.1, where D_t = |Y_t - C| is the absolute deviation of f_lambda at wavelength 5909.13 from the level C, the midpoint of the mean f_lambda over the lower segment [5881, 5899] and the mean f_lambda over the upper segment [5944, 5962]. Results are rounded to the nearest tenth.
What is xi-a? 3.4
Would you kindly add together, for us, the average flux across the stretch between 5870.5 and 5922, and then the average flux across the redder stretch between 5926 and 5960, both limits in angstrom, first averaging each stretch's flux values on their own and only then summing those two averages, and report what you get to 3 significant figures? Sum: 8.30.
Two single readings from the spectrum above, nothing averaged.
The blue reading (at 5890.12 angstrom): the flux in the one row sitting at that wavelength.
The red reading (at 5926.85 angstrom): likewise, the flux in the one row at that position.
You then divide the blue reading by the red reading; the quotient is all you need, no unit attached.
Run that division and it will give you 0.86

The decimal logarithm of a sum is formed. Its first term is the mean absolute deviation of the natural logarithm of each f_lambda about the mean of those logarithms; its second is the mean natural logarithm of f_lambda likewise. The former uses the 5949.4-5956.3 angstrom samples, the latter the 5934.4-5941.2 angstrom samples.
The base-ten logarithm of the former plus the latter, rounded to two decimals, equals 0.17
